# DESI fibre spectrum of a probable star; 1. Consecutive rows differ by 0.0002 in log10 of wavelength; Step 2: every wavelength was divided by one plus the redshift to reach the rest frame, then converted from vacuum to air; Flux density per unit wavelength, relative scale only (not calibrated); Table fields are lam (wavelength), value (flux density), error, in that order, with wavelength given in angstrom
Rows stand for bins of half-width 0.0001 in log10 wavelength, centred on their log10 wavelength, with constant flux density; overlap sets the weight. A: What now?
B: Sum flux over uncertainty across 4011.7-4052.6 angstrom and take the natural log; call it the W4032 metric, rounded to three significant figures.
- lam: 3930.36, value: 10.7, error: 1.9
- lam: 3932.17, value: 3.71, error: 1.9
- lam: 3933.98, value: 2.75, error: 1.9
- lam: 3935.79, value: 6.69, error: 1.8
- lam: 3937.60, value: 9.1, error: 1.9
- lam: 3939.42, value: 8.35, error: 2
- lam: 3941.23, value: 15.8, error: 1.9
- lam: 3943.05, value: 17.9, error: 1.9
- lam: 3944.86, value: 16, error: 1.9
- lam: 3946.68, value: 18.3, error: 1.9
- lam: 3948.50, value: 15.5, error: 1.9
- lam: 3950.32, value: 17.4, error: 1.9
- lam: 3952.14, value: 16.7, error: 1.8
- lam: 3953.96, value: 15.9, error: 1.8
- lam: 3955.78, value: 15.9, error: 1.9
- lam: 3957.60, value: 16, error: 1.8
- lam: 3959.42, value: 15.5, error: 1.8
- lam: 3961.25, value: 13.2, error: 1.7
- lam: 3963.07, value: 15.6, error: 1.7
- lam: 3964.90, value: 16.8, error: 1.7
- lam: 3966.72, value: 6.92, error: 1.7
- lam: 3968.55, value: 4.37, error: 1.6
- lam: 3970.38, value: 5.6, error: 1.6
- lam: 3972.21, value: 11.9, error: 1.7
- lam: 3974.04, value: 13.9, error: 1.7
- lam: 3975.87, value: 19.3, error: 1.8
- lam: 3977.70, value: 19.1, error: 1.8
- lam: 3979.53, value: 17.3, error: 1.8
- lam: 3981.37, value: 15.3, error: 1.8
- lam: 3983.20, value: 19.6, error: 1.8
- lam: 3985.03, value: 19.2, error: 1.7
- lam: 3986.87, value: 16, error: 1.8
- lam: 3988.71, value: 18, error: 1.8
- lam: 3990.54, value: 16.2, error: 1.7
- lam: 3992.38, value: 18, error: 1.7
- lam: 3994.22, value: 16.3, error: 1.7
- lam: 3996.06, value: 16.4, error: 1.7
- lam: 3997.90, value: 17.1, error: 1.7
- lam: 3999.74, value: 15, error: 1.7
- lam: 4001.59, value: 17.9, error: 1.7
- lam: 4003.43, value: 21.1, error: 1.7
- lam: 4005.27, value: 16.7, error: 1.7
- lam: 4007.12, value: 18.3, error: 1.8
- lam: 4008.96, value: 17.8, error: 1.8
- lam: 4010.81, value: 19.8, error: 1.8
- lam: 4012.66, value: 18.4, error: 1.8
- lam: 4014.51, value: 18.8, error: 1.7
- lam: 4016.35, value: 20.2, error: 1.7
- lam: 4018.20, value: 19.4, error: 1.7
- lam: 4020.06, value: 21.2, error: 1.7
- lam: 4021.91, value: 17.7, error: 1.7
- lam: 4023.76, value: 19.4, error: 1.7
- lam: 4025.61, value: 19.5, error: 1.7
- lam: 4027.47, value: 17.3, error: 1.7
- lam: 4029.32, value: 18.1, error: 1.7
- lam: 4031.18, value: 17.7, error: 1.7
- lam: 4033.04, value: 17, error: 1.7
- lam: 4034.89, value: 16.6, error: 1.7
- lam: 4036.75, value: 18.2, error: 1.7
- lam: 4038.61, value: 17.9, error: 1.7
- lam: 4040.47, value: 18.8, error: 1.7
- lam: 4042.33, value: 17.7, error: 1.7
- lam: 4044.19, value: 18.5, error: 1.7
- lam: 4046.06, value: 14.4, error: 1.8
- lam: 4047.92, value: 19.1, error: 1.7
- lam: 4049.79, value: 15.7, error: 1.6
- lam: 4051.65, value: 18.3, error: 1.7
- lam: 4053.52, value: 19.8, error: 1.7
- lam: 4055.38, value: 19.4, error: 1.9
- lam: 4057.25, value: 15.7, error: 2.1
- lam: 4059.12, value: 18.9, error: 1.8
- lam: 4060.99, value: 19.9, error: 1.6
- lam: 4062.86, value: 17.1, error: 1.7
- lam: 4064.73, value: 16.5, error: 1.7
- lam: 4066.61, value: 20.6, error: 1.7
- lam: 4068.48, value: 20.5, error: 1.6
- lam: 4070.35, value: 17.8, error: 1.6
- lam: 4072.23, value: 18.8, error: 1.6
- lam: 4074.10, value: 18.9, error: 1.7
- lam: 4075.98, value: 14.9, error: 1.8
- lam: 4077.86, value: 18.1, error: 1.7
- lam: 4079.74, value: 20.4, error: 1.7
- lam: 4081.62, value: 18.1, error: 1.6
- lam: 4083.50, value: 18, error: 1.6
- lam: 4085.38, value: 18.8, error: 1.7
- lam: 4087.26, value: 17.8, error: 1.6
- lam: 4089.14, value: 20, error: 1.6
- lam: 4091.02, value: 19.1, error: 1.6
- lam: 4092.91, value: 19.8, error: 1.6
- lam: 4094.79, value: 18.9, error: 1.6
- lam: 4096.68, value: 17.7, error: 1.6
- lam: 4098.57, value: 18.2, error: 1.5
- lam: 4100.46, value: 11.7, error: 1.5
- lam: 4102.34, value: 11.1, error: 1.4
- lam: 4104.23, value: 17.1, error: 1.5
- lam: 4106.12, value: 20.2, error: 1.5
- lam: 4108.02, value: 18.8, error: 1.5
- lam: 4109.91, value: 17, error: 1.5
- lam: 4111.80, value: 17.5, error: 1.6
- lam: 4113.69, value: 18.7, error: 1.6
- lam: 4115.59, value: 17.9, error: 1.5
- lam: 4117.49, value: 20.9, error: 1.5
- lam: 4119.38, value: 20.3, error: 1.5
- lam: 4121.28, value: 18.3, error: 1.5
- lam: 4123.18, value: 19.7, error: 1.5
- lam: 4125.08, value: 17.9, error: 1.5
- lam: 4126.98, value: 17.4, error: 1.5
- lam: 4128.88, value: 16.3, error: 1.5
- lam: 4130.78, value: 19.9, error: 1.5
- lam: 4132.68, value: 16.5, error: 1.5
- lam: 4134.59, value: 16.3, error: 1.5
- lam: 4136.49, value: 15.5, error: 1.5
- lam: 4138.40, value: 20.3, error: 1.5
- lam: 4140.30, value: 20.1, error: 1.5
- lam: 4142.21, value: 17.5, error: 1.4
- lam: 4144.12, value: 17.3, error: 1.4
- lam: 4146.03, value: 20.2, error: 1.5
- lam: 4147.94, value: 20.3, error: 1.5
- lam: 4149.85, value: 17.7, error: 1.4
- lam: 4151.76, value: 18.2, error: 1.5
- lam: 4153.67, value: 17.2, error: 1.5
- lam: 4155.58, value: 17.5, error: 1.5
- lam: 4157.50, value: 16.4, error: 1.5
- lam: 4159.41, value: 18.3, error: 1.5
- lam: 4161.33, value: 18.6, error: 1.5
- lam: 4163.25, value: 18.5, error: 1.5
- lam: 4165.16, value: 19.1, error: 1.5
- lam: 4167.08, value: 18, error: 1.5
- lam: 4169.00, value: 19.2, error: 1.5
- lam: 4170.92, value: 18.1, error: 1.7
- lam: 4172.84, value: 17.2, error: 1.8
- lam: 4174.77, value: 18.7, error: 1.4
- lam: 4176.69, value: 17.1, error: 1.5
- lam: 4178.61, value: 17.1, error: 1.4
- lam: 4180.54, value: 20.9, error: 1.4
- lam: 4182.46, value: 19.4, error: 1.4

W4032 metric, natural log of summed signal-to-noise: 5.46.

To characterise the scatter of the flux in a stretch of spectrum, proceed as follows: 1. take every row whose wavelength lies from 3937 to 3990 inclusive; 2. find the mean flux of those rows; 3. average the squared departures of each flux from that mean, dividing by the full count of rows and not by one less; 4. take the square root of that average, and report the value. 4.1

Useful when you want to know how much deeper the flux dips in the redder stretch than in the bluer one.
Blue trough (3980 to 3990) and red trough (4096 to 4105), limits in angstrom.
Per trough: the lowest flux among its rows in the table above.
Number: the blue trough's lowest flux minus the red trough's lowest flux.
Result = 4.2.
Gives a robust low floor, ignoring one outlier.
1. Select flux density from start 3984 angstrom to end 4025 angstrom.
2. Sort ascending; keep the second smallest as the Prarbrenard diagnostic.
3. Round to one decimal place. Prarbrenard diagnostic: 16.0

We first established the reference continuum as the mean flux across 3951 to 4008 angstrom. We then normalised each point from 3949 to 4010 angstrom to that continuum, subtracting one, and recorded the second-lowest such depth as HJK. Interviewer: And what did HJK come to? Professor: -0.64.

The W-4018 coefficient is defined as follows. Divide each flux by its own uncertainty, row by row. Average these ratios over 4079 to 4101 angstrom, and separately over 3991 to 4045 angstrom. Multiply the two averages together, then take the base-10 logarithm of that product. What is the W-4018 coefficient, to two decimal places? 2.08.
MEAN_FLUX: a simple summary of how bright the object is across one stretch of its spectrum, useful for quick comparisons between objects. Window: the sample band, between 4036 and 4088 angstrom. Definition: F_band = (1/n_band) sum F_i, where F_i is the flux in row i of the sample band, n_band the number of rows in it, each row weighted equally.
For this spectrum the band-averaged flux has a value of 18.16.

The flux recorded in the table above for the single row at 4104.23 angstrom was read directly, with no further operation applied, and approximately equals 17.1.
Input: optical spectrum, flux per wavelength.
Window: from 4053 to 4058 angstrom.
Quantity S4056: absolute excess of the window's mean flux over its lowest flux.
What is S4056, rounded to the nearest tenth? 2.6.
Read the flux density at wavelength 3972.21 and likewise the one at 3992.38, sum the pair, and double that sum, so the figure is 60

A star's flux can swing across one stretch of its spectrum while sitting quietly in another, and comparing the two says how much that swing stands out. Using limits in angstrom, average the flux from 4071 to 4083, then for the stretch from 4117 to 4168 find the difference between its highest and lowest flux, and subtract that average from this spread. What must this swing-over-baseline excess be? -12.8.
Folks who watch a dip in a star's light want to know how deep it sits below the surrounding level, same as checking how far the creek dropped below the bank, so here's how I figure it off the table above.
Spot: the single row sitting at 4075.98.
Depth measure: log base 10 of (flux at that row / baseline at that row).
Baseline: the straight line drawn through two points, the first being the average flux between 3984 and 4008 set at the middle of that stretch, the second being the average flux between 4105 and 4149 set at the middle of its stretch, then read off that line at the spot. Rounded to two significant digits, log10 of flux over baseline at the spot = -0.083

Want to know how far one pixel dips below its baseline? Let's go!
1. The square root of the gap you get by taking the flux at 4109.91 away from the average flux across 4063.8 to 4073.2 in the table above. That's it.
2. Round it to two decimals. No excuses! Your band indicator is 1.36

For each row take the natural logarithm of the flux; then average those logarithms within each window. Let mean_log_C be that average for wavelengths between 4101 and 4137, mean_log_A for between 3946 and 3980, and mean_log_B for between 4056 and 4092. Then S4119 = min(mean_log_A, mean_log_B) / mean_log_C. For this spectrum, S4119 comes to 0.91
